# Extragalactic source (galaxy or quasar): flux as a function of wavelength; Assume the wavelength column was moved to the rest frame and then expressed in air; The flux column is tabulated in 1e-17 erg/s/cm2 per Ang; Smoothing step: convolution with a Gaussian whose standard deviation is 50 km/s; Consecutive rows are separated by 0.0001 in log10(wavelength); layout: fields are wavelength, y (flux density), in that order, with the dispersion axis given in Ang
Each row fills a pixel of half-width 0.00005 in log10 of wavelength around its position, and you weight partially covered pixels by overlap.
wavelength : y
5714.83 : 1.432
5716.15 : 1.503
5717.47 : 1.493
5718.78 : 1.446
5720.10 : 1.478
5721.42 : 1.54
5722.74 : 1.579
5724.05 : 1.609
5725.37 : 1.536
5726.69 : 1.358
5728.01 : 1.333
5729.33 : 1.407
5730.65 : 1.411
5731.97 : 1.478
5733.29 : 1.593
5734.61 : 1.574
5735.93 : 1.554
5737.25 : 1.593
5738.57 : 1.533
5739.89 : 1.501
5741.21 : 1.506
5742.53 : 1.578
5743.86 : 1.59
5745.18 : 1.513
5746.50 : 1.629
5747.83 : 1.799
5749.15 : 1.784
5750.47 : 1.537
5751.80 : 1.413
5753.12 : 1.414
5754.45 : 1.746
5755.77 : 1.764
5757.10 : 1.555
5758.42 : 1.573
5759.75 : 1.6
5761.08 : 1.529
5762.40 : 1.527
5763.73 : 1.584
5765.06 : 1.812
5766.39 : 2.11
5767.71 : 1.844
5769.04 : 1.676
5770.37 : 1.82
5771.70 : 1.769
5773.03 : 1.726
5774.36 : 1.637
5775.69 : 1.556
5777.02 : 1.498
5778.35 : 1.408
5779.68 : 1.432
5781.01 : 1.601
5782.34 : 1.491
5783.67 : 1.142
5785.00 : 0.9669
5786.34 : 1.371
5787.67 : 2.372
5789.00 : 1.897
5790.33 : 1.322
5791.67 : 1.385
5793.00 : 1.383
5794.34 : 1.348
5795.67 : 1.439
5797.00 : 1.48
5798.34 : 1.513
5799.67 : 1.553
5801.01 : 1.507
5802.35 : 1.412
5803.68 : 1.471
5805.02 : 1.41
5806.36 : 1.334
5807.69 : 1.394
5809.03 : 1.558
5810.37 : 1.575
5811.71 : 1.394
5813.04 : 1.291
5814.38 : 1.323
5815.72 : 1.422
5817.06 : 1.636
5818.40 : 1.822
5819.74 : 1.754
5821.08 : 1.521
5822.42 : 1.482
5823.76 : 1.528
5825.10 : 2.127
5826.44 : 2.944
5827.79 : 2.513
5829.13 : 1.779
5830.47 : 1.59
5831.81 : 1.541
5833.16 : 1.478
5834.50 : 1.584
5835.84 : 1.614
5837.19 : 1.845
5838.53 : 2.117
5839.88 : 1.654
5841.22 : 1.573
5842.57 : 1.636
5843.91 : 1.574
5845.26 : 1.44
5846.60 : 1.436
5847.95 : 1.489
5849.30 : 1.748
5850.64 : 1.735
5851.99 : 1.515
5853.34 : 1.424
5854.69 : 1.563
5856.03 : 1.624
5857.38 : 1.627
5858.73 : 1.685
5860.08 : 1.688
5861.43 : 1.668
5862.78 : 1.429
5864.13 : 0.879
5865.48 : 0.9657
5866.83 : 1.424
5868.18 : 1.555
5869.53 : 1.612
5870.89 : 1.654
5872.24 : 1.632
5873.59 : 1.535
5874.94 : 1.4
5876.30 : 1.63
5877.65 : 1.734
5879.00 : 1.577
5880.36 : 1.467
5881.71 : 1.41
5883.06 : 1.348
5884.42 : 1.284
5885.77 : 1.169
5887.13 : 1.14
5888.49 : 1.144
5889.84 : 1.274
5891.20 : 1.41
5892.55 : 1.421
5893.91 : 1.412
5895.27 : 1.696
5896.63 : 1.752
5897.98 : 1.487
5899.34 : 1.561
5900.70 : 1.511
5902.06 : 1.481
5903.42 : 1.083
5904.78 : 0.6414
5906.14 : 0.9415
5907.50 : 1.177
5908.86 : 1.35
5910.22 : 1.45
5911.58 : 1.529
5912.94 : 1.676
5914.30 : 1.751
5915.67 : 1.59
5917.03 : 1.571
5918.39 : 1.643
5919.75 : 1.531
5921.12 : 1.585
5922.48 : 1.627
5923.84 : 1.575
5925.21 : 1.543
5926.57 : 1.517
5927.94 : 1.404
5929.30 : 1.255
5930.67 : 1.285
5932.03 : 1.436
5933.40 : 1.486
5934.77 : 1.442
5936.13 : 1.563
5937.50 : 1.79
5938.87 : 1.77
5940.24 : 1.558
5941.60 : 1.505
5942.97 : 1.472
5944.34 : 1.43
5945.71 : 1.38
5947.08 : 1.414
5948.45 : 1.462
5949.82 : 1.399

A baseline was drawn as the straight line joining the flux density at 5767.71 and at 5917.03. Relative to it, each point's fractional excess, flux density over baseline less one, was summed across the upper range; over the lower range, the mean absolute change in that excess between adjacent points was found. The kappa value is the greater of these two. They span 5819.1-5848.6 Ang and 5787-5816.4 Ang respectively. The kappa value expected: 0.17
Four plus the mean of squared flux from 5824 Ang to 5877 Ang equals 6.8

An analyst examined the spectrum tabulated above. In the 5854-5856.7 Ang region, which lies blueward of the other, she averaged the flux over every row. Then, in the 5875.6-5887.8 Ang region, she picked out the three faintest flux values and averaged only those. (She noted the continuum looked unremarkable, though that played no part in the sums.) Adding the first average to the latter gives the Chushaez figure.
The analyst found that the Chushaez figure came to 2.79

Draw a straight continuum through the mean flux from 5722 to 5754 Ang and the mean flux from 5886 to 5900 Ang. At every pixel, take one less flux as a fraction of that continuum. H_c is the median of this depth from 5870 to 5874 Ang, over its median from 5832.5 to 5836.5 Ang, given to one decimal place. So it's 1.7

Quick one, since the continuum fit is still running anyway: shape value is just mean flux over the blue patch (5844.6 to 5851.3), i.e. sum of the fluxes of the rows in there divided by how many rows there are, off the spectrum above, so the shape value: 1.57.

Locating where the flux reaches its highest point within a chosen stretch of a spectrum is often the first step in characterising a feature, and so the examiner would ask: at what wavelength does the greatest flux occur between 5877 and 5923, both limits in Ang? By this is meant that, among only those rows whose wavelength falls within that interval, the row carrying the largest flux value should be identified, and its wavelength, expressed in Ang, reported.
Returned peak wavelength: 5896.63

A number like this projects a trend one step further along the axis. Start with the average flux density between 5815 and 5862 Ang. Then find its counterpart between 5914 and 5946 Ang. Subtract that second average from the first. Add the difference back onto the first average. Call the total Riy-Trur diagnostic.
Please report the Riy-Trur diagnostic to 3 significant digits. 1.86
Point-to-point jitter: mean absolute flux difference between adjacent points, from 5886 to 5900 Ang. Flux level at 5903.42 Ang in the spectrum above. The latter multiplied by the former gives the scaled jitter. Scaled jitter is 0.12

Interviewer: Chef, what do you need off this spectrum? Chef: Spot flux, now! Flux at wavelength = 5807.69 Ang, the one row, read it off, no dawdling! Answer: 1.394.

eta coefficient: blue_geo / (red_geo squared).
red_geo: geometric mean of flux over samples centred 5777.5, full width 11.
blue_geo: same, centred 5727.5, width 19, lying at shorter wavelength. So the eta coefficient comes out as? 0.63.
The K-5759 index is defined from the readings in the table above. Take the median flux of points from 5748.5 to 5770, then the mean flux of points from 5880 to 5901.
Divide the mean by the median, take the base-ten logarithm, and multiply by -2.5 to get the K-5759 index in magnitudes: 0.14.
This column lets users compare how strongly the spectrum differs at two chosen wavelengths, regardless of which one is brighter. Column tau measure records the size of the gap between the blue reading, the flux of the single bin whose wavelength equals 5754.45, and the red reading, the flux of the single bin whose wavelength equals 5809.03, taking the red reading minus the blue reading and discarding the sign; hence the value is 0.19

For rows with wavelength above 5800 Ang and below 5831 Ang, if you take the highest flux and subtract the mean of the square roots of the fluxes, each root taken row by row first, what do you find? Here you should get 1.7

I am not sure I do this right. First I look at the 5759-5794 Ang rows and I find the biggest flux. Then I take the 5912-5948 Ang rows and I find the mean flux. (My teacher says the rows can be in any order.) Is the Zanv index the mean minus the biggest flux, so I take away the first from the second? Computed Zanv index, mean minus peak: -0.84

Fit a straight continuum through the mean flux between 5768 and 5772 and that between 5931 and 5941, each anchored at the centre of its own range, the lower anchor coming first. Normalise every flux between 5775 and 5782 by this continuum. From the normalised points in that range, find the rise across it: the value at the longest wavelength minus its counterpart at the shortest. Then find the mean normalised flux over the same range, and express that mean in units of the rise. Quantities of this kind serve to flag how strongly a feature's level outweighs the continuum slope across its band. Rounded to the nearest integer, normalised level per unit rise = 30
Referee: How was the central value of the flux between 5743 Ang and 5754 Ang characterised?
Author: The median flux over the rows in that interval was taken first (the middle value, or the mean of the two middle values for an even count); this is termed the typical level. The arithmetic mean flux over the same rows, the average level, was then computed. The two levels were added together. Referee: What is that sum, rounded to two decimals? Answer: 3.15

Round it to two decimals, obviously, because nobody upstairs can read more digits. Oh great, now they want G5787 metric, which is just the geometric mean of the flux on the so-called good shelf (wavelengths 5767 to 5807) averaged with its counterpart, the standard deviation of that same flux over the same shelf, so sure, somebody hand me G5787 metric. 0.88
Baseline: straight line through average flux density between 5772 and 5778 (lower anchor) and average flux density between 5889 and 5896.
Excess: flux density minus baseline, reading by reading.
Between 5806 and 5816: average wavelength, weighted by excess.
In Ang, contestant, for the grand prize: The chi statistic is 5811.4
